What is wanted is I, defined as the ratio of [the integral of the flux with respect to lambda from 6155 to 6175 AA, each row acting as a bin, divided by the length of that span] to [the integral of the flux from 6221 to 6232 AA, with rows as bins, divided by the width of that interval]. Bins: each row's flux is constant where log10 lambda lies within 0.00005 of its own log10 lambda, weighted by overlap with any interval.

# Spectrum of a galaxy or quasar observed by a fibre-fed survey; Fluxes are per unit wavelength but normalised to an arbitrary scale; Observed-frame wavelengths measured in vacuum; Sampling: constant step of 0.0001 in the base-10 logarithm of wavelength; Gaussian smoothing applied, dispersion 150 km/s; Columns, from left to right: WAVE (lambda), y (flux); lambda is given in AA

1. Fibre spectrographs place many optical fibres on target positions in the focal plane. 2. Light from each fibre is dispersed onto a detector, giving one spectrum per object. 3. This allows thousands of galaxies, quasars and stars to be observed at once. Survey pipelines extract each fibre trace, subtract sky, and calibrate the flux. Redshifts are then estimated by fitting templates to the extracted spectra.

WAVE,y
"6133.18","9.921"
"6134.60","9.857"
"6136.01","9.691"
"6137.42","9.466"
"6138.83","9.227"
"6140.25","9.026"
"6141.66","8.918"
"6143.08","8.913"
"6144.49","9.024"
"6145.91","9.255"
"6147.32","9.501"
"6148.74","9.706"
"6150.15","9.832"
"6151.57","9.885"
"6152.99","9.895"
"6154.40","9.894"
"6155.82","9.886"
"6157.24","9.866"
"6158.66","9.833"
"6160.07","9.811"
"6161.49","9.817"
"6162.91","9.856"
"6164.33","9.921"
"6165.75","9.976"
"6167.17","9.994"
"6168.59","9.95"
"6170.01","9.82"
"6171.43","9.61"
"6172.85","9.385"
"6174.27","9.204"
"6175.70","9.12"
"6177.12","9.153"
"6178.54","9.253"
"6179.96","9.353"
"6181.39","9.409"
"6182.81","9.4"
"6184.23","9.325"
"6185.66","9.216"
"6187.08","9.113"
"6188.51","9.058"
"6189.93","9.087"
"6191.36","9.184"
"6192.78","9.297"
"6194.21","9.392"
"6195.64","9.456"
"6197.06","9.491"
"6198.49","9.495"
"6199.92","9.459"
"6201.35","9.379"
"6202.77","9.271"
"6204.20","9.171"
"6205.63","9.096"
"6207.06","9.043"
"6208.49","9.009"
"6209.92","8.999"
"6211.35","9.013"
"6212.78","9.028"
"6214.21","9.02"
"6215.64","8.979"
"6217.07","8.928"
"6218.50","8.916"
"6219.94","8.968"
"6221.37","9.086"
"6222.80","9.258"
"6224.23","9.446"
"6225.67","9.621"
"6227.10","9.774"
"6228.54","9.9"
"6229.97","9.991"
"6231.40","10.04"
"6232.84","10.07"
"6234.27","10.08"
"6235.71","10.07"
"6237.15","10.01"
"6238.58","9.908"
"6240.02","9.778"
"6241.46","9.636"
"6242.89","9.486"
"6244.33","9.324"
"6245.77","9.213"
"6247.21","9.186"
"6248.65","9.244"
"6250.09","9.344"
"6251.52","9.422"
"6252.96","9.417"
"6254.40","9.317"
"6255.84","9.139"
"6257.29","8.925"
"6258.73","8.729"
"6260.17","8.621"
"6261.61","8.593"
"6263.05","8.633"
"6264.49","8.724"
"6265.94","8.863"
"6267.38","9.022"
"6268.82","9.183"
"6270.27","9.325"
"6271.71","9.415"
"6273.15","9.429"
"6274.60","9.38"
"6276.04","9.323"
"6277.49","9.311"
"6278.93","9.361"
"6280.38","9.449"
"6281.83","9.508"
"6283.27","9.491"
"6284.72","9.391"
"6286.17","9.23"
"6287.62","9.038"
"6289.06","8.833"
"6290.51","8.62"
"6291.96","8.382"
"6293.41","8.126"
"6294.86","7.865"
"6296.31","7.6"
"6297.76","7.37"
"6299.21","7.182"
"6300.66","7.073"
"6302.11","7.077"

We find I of 1.01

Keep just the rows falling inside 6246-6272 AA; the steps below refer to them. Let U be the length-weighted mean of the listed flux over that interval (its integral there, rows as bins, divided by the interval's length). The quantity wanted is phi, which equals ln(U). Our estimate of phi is 2.204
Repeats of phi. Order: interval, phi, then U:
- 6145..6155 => 2.272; 9.70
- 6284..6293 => 2.185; 8.89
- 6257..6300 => 2.178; 8.83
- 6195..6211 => 2.225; 9.26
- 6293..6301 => 2.020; 7.53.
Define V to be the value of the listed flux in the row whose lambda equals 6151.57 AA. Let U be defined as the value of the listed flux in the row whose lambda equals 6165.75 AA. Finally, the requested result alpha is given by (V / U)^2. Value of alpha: 0.98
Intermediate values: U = 9.976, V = 9.885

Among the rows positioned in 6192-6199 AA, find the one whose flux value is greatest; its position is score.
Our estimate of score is 6198.49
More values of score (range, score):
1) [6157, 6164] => 6157.24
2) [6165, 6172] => 6167.17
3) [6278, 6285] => 6281.83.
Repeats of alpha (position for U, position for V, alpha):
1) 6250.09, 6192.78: 0.99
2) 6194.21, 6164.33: 1.12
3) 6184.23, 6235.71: 1.17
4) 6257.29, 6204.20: 1.06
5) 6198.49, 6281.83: 1.00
